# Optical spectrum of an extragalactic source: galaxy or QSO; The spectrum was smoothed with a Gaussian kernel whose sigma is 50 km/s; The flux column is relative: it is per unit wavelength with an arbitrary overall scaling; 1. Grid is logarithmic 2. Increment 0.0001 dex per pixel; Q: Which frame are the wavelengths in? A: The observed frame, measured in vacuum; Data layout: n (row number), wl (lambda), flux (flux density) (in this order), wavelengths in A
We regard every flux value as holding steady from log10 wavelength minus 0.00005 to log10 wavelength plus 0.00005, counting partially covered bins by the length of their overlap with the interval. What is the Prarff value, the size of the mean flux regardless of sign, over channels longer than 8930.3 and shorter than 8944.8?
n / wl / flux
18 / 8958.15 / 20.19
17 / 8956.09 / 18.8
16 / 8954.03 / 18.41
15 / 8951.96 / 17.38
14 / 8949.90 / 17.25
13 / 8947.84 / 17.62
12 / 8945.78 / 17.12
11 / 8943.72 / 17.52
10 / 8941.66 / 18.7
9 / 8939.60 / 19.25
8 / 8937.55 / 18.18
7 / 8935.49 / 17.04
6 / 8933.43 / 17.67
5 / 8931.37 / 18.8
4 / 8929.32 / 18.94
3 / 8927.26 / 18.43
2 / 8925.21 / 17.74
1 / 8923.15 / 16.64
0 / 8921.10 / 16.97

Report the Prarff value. 18.2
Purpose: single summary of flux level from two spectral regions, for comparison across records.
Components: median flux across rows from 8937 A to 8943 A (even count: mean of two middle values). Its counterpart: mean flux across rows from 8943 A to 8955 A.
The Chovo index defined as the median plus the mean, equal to 36.2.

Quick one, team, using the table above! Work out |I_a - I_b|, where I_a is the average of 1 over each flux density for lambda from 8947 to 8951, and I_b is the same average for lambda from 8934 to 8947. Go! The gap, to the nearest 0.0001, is 0.0016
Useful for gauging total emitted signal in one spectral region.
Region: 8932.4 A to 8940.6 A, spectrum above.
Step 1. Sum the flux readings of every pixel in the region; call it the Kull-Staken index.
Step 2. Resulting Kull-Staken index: 72.1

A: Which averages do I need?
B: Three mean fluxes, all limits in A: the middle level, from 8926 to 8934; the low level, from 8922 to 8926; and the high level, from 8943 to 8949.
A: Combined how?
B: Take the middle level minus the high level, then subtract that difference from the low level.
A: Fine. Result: 16.1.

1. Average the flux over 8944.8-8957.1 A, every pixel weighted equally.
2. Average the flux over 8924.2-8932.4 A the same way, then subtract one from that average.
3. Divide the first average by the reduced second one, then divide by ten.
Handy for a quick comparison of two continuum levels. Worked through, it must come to 0.102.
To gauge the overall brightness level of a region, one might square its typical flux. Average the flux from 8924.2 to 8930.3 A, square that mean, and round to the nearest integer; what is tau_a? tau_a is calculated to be 337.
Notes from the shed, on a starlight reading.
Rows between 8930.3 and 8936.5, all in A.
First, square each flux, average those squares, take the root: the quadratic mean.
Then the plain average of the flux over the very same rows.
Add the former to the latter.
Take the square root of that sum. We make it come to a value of 5.97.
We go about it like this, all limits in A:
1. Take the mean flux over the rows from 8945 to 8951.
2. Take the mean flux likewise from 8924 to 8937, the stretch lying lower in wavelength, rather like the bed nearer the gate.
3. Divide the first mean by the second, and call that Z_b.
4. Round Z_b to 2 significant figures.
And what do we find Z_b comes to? 0.96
